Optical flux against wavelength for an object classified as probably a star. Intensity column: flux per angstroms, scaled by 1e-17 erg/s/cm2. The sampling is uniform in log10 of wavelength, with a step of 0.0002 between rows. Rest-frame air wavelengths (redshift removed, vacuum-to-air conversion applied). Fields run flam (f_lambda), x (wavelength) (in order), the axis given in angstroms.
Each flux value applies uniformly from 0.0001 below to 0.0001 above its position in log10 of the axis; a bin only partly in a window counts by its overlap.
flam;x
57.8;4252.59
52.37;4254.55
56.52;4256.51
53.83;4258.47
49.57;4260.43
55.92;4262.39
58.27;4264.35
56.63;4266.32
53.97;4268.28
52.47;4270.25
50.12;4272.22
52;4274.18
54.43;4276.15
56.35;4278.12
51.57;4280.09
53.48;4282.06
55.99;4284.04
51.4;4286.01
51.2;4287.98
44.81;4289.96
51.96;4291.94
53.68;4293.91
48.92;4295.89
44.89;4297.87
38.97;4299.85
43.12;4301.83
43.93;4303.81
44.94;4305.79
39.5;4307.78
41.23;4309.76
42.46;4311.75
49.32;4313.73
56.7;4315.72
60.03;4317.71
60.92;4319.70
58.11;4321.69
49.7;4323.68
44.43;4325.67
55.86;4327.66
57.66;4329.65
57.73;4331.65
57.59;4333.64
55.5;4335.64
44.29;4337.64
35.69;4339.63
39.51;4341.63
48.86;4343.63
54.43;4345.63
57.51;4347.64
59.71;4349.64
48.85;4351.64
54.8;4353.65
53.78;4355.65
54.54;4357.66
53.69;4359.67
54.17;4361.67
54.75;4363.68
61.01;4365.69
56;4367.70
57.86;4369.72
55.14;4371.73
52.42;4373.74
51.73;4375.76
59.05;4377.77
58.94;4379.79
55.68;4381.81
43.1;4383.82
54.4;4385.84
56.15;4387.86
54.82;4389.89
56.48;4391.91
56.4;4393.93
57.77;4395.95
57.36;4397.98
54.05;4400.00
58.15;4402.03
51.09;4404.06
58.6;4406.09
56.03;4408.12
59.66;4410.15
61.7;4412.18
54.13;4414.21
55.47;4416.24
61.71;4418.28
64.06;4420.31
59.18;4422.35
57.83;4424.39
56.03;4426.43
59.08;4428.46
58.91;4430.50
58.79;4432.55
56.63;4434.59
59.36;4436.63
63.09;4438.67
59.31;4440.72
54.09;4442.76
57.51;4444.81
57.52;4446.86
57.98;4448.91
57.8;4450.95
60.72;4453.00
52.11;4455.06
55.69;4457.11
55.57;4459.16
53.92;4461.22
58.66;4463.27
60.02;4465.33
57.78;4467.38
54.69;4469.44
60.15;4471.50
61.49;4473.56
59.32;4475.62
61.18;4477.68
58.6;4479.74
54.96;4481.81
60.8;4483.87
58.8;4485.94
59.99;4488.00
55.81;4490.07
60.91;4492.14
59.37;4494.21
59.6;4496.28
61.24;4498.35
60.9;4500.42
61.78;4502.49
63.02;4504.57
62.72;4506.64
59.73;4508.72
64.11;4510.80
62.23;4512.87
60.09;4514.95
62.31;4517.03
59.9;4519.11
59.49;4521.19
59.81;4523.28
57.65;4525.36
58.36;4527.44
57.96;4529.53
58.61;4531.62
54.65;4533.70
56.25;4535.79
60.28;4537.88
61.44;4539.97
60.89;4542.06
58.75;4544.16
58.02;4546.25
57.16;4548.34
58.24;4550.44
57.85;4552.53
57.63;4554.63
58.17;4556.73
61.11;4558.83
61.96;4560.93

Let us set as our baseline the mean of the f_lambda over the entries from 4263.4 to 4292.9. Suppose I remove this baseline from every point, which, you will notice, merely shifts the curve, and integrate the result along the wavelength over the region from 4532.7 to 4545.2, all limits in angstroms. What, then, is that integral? 72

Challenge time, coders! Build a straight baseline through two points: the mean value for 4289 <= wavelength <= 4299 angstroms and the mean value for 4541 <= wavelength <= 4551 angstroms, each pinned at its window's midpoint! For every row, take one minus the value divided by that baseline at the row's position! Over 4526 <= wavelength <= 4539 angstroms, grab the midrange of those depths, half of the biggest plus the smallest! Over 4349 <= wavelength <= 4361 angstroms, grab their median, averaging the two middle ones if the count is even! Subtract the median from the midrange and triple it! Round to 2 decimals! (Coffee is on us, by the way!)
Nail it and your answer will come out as 0.21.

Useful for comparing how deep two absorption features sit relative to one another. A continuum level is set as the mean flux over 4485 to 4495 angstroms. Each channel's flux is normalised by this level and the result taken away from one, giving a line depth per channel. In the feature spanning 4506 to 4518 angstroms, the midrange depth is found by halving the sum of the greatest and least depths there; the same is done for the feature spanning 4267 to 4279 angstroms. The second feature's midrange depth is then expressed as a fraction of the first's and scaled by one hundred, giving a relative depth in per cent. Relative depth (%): -195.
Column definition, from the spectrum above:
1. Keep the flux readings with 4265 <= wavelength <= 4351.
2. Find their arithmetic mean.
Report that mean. 51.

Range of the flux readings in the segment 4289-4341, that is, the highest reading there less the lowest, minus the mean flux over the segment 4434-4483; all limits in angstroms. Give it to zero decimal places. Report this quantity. -33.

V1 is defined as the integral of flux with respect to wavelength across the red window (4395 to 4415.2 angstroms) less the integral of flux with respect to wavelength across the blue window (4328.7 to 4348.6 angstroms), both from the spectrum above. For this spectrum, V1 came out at 137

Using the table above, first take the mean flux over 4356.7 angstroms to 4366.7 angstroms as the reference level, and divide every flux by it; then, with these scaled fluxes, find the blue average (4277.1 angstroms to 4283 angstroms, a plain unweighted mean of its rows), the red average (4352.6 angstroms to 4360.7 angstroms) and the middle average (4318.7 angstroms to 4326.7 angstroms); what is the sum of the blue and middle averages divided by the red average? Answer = 1.98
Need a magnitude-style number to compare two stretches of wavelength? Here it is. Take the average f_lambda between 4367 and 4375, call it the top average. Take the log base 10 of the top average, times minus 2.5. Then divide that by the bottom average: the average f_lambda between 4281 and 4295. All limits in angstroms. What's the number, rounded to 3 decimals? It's -0.084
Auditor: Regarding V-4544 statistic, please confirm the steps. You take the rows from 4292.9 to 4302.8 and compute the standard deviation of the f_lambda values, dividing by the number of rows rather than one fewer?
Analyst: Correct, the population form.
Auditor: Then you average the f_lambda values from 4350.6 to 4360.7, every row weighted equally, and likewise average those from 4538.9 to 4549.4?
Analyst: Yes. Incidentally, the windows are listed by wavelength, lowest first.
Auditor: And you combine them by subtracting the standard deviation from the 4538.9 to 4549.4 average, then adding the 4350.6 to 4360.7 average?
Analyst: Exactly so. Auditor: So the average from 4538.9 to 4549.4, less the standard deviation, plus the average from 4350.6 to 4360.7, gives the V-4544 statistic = 107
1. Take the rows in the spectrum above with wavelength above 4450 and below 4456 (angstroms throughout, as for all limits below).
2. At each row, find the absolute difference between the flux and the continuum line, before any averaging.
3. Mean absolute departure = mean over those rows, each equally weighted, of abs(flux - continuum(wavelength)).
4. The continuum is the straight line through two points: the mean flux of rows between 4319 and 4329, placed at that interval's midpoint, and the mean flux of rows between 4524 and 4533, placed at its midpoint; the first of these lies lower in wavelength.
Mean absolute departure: 3.3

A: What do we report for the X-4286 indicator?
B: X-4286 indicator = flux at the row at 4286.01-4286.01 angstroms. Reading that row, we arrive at 51.4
